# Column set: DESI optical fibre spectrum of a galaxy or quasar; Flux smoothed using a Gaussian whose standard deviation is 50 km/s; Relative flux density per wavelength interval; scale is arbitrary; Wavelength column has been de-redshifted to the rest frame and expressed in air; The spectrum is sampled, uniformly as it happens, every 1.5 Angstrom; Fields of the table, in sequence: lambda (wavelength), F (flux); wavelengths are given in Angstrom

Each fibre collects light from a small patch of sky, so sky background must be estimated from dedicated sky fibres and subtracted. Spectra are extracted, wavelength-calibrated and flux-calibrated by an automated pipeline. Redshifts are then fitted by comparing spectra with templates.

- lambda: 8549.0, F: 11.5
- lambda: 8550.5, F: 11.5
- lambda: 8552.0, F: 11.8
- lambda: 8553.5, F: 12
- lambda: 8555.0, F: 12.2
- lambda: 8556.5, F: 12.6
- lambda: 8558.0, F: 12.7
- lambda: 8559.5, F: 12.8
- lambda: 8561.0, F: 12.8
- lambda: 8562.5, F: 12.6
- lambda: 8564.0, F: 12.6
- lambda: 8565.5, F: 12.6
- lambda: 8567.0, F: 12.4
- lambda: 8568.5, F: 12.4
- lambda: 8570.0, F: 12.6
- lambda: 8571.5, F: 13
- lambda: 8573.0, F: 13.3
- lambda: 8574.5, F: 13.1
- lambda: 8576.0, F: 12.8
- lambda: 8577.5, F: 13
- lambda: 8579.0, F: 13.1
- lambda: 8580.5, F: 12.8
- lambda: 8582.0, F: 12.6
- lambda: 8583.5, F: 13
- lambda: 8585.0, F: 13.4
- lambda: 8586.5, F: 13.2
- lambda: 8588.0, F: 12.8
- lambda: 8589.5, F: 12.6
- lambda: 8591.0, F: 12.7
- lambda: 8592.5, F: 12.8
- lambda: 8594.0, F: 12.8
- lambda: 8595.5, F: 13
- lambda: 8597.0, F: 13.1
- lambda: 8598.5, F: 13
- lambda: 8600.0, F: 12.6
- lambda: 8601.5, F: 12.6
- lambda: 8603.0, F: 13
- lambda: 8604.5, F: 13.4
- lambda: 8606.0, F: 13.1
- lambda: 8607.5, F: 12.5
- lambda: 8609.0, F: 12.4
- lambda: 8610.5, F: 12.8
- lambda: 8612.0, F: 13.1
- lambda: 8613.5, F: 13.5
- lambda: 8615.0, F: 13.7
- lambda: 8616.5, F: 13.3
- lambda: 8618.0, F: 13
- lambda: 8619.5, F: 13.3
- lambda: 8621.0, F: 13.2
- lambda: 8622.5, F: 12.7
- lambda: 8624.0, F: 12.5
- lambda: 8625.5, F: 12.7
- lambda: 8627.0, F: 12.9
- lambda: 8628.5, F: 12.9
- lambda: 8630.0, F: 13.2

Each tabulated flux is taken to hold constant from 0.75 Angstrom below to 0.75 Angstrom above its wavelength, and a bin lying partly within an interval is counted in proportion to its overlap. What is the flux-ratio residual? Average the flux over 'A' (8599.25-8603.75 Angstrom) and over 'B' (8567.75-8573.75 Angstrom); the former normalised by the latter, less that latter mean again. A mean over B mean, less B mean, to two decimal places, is -11.83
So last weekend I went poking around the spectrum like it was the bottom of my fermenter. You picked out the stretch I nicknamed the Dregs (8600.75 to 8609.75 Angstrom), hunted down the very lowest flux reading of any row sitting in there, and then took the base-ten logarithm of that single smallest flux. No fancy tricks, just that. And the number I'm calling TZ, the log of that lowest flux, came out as 1.09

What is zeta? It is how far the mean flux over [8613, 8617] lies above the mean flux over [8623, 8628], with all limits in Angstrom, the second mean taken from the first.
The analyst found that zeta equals 0.8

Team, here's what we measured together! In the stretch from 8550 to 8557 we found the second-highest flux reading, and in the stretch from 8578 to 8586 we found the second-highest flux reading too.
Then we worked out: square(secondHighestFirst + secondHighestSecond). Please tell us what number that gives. 640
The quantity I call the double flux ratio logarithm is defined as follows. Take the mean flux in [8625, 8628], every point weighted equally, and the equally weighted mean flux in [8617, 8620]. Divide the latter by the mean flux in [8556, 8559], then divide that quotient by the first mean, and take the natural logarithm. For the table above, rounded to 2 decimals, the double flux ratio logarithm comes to -2.51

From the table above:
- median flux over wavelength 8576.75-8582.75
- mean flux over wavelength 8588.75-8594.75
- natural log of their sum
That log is 3.24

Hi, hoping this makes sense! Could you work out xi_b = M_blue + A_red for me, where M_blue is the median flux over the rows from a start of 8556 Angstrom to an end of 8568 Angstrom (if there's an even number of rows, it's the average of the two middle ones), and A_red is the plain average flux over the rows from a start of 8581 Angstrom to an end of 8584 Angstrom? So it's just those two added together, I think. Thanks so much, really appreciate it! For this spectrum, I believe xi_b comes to 25.4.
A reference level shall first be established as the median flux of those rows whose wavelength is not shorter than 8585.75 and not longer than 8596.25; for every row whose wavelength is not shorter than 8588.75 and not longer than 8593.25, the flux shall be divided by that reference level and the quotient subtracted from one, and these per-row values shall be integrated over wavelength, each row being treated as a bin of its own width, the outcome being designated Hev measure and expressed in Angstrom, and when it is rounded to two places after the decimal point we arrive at 0.04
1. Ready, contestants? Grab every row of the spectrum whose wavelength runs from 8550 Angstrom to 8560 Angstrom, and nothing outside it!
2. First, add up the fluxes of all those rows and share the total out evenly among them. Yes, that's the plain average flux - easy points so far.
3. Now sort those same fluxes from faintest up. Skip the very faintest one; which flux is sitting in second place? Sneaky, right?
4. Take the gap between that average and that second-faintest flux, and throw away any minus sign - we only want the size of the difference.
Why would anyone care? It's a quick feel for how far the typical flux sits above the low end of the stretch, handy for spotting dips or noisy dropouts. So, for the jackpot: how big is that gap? 0.43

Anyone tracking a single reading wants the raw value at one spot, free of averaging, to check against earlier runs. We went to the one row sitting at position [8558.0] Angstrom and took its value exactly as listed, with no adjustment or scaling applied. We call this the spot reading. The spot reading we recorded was 12.7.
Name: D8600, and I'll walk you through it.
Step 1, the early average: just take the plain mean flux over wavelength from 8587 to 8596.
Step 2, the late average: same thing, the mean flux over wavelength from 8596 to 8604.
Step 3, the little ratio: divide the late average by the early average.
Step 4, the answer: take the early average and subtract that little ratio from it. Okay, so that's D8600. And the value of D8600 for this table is 11.8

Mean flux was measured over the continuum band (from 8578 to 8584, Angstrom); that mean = 12.9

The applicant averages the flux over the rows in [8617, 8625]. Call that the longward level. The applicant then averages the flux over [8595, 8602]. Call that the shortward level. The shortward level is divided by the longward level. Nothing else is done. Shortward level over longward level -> 0.99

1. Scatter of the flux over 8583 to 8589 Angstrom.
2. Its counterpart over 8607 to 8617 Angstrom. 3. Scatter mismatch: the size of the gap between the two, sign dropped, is 0.24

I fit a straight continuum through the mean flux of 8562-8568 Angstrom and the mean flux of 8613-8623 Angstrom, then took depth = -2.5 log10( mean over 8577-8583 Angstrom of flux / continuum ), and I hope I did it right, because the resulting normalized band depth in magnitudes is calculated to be -0.011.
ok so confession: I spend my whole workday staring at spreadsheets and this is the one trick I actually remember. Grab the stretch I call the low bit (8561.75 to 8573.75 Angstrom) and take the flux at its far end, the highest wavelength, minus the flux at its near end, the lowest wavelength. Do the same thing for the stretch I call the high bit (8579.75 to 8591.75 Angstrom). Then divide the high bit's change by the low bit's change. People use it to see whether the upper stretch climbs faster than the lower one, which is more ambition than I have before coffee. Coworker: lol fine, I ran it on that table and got -0.1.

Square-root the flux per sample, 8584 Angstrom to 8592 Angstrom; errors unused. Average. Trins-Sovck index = 3.60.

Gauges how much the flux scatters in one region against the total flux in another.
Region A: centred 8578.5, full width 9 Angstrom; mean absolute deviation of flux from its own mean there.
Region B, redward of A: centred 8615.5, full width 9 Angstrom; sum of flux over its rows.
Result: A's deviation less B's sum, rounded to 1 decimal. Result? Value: -79.7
